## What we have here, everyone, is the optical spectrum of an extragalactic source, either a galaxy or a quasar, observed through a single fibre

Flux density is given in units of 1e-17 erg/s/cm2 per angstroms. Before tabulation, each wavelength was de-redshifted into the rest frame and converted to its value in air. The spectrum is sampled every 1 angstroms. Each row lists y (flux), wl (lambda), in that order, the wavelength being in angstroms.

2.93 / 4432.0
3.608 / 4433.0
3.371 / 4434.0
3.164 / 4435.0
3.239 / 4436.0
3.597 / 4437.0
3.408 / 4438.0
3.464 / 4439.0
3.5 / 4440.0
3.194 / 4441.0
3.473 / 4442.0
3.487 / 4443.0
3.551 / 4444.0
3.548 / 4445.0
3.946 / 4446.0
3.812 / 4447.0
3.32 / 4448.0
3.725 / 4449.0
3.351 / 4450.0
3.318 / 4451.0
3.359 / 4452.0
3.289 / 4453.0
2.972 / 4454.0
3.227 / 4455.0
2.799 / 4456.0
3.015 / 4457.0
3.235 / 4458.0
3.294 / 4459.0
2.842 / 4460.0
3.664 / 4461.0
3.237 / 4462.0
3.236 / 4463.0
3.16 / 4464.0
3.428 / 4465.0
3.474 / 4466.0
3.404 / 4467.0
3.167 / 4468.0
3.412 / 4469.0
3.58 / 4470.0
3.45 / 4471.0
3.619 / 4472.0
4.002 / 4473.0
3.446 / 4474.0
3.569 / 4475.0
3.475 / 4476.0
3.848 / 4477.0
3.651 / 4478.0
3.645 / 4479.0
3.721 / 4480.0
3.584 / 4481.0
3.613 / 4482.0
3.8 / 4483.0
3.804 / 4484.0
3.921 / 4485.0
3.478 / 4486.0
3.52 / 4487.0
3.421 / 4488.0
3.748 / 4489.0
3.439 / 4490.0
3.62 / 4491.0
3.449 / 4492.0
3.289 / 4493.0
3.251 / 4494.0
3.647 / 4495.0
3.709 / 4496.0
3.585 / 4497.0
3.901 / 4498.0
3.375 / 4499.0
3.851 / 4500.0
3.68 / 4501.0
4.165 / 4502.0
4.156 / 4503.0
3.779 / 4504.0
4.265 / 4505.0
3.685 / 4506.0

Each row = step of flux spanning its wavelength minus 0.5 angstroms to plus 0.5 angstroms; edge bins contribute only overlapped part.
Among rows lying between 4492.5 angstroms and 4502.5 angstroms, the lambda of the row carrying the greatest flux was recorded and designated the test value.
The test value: 4502.0 angstroms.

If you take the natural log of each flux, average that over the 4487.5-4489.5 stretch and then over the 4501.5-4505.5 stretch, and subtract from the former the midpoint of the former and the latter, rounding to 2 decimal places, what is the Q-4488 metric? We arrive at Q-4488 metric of -0.07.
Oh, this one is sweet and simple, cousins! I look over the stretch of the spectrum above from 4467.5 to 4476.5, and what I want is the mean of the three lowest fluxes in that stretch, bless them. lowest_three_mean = 3.34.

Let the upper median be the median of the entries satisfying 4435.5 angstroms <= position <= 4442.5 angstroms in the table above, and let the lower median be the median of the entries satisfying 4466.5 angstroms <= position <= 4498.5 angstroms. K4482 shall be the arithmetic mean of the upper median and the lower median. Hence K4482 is 3.524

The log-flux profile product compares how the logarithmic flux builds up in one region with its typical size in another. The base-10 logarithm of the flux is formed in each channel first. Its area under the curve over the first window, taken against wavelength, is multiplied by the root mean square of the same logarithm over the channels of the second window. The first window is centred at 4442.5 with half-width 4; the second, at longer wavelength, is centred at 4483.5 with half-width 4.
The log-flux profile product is 2.47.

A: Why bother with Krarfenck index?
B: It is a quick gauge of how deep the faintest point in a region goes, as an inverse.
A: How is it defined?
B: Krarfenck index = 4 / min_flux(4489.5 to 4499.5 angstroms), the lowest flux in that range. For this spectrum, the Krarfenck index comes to 1.23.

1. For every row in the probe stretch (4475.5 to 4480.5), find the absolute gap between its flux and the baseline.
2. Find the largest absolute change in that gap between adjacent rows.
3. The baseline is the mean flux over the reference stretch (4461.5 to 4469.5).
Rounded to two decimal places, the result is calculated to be 0.37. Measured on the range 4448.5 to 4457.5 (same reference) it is 0.43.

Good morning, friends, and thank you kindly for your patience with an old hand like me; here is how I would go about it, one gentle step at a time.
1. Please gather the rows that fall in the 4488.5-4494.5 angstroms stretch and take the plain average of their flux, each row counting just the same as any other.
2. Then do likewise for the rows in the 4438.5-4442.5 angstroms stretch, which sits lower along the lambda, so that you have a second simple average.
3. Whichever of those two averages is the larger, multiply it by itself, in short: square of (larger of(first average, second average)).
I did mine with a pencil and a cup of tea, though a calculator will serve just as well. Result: 12.0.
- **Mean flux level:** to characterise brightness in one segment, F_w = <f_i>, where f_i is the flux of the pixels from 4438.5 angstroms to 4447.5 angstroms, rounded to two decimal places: 3.55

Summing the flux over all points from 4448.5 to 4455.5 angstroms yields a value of 23.2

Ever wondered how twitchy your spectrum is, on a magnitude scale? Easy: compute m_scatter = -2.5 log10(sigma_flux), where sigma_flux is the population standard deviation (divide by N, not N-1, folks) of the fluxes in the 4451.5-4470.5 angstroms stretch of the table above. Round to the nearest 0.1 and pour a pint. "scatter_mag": 1.6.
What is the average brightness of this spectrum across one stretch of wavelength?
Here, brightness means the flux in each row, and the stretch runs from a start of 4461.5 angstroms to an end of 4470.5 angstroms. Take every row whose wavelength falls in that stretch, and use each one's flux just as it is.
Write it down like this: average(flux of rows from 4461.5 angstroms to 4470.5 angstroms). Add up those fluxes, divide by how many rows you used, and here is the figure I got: 3.34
